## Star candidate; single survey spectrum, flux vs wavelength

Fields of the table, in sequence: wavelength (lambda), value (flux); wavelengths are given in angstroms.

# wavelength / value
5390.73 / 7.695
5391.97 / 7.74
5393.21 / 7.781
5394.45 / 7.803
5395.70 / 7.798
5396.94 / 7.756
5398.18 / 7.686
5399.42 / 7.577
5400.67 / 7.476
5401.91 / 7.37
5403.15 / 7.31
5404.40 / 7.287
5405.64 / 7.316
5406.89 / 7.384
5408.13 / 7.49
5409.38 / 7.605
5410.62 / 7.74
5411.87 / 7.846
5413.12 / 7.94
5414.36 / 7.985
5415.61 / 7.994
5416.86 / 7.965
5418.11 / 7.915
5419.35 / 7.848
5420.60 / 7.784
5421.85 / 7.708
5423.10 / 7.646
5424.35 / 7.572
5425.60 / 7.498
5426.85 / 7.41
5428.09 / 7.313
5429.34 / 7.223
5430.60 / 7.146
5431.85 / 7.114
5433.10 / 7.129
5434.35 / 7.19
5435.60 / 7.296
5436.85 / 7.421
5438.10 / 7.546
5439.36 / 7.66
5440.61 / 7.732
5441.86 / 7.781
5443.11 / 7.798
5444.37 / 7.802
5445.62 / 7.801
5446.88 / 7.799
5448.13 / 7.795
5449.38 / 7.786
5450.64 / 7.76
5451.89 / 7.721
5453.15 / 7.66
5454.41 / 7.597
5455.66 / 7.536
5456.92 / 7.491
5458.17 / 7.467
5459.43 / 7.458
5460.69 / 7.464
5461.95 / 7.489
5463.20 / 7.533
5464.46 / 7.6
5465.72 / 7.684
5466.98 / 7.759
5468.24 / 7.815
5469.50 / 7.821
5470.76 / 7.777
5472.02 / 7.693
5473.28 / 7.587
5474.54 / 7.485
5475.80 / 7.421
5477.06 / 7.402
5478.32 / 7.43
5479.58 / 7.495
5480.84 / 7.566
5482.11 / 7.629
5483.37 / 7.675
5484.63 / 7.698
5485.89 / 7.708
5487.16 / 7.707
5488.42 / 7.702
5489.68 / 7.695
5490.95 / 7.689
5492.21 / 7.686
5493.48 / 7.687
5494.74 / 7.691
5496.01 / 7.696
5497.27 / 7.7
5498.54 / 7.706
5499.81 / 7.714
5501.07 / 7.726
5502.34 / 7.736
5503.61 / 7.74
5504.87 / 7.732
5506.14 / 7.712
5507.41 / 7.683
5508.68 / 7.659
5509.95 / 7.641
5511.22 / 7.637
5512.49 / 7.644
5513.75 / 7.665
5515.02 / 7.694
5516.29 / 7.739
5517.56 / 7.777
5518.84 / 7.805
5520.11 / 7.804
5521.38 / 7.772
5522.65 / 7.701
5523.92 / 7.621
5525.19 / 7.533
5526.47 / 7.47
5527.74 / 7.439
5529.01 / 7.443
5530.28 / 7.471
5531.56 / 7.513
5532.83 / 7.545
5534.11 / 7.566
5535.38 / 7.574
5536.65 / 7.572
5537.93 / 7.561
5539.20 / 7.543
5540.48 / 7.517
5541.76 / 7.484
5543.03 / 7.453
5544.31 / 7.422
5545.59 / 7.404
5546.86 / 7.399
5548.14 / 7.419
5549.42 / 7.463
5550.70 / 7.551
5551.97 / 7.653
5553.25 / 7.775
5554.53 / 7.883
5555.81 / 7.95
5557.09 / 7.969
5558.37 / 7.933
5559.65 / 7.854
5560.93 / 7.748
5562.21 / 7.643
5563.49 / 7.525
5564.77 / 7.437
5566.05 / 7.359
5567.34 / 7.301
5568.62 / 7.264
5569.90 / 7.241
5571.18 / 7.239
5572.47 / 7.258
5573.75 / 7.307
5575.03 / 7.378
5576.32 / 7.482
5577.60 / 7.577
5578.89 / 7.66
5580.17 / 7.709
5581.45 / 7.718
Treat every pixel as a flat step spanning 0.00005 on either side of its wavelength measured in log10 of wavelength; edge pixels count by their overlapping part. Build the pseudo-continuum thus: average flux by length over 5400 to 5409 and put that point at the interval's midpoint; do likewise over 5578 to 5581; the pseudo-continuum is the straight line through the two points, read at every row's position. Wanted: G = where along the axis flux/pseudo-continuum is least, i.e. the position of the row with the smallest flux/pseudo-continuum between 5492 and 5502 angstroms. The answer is 5493.48 angstroms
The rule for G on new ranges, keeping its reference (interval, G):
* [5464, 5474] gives 5473.28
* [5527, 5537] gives 5527.74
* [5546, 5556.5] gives 5546.86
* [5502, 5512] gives 5511.22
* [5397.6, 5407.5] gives 5404.40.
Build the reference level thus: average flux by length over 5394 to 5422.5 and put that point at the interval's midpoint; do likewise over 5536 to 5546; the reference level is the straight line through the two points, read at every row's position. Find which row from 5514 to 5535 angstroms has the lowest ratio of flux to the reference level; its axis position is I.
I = 5527.74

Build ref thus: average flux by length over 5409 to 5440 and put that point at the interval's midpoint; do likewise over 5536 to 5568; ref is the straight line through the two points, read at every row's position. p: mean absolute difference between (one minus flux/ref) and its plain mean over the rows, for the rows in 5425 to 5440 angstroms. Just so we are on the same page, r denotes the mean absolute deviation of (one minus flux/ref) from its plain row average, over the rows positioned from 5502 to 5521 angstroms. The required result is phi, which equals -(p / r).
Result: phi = -3.1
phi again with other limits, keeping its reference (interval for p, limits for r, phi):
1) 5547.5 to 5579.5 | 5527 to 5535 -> -4.5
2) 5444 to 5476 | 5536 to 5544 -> -3.4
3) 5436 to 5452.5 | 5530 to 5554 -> -1.2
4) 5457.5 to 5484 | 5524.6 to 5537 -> -2.5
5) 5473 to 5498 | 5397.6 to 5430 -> -0.4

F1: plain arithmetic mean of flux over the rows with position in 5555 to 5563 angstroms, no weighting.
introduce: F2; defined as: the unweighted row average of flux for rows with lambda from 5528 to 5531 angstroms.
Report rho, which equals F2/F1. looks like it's 0.95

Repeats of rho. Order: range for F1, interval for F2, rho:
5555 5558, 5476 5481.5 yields 0.94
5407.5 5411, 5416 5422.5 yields 1.03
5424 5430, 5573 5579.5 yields 1.01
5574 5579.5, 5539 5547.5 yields 0.99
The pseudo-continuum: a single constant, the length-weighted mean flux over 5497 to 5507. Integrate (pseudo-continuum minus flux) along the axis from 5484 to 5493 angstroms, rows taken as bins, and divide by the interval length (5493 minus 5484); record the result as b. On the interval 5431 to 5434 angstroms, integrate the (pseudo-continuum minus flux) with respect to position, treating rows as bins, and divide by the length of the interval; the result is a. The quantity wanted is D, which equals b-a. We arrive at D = -0.57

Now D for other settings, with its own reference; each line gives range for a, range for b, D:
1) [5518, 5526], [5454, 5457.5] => 0.16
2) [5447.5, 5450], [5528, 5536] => 0.28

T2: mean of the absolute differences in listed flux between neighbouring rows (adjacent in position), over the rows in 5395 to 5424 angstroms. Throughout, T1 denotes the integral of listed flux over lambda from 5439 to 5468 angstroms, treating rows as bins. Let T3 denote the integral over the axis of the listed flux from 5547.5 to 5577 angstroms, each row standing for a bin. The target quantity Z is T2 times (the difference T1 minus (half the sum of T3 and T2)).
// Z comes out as 8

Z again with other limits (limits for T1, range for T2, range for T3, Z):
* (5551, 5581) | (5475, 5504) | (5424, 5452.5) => 2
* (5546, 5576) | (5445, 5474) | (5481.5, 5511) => 5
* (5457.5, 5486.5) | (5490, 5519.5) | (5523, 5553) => 2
